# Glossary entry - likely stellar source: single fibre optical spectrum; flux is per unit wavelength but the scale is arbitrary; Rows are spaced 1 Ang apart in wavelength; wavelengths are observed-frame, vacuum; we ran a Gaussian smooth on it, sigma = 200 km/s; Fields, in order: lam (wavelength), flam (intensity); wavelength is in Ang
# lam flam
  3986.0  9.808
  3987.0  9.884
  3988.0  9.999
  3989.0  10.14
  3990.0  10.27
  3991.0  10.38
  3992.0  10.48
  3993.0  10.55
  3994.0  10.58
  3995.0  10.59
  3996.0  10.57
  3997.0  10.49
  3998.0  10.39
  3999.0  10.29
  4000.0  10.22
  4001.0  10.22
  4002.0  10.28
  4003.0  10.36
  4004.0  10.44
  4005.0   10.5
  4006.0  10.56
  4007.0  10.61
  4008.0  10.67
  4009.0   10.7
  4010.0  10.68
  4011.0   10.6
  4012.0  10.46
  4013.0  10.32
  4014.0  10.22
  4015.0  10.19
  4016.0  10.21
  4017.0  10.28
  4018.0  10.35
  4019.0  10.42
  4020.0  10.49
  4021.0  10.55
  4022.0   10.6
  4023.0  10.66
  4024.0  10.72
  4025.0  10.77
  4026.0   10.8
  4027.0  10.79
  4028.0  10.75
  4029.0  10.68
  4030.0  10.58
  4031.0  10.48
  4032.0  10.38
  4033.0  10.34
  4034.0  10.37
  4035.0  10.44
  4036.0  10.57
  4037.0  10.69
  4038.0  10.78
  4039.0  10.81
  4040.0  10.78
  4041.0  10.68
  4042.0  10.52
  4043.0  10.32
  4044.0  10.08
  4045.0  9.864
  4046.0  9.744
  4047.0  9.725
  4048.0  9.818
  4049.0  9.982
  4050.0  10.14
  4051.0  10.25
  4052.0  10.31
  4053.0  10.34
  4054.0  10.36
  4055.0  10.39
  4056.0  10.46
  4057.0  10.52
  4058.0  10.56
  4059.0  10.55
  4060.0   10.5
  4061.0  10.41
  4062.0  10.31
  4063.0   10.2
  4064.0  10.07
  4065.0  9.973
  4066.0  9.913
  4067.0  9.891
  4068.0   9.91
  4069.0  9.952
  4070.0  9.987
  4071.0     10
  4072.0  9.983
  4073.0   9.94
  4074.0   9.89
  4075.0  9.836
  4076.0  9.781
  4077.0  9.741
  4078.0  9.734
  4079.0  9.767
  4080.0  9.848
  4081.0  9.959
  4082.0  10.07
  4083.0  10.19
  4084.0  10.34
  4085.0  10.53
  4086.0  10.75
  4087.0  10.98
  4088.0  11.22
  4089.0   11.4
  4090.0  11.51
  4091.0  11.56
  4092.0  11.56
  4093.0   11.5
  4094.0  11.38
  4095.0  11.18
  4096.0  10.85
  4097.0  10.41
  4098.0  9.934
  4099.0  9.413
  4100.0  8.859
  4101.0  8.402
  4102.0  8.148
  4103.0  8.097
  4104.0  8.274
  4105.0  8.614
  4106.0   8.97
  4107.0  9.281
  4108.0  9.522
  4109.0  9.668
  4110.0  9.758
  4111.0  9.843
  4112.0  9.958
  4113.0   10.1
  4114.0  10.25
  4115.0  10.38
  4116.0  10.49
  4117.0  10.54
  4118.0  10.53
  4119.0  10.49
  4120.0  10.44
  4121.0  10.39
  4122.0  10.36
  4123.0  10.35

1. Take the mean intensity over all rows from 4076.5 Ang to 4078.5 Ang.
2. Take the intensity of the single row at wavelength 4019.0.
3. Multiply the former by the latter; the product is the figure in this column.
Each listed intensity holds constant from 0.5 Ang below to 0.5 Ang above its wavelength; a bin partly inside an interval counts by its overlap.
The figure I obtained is 101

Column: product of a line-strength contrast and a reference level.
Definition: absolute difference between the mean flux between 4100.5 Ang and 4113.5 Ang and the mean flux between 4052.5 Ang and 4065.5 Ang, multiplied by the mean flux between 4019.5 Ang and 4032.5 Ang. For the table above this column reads 13.1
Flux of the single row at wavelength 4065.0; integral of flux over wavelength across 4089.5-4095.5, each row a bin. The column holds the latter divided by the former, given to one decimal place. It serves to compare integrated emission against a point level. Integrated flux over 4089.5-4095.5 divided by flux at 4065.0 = 6.9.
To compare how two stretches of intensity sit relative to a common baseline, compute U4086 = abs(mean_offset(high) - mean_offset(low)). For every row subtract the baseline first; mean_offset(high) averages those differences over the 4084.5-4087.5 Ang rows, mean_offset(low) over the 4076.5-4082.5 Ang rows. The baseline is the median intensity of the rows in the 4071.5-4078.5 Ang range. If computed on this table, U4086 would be 0.9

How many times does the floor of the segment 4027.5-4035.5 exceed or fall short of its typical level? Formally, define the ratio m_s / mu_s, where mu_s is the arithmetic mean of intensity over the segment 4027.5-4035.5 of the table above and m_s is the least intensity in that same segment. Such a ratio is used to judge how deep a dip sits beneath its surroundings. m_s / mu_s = 0.985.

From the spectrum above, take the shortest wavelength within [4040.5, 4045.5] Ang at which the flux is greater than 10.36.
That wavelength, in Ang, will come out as 4041.0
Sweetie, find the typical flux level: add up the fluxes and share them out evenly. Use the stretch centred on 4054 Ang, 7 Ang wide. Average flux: 10.4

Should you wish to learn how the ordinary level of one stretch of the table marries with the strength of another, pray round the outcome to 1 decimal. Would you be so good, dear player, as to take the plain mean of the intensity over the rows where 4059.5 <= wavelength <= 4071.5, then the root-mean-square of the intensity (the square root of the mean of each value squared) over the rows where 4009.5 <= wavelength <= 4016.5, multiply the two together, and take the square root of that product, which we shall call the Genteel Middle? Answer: 10.2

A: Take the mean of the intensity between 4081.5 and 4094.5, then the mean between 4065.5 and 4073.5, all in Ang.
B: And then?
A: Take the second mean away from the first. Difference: 1.1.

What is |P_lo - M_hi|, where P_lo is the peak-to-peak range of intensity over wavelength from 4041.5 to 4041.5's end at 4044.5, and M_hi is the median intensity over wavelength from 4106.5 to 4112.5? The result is 9.3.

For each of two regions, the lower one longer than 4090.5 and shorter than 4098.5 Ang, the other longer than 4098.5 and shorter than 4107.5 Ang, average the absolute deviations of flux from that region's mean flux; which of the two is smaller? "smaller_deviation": 0.41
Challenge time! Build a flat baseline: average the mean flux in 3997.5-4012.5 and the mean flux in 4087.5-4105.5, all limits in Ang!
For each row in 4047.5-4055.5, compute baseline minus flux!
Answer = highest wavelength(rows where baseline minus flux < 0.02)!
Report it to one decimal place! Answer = 4055.0 Ang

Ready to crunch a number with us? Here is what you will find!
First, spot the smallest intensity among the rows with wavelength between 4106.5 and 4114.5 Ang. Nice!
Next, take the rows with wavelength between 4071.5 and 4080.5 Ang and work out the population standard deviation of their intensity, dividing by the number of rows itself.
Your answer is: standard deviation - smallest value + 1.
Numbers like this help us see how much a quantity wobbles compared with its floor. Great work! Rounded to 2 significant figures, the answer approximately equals -8.2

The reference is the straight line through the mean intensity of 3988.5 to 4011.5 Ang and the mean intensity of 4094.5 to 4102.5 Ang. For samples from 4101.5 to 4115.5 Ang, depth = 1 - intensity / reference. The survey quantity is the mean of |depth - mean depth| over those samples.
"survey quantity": 0.073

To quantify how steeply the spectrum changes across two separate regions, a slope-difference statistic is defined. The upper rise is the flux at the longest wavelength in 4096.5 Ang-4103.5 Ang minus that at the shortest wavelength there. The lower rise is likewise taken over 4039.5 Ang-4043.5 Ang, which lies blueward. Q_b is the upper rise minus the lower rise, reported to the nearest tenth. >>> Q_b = -1.9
